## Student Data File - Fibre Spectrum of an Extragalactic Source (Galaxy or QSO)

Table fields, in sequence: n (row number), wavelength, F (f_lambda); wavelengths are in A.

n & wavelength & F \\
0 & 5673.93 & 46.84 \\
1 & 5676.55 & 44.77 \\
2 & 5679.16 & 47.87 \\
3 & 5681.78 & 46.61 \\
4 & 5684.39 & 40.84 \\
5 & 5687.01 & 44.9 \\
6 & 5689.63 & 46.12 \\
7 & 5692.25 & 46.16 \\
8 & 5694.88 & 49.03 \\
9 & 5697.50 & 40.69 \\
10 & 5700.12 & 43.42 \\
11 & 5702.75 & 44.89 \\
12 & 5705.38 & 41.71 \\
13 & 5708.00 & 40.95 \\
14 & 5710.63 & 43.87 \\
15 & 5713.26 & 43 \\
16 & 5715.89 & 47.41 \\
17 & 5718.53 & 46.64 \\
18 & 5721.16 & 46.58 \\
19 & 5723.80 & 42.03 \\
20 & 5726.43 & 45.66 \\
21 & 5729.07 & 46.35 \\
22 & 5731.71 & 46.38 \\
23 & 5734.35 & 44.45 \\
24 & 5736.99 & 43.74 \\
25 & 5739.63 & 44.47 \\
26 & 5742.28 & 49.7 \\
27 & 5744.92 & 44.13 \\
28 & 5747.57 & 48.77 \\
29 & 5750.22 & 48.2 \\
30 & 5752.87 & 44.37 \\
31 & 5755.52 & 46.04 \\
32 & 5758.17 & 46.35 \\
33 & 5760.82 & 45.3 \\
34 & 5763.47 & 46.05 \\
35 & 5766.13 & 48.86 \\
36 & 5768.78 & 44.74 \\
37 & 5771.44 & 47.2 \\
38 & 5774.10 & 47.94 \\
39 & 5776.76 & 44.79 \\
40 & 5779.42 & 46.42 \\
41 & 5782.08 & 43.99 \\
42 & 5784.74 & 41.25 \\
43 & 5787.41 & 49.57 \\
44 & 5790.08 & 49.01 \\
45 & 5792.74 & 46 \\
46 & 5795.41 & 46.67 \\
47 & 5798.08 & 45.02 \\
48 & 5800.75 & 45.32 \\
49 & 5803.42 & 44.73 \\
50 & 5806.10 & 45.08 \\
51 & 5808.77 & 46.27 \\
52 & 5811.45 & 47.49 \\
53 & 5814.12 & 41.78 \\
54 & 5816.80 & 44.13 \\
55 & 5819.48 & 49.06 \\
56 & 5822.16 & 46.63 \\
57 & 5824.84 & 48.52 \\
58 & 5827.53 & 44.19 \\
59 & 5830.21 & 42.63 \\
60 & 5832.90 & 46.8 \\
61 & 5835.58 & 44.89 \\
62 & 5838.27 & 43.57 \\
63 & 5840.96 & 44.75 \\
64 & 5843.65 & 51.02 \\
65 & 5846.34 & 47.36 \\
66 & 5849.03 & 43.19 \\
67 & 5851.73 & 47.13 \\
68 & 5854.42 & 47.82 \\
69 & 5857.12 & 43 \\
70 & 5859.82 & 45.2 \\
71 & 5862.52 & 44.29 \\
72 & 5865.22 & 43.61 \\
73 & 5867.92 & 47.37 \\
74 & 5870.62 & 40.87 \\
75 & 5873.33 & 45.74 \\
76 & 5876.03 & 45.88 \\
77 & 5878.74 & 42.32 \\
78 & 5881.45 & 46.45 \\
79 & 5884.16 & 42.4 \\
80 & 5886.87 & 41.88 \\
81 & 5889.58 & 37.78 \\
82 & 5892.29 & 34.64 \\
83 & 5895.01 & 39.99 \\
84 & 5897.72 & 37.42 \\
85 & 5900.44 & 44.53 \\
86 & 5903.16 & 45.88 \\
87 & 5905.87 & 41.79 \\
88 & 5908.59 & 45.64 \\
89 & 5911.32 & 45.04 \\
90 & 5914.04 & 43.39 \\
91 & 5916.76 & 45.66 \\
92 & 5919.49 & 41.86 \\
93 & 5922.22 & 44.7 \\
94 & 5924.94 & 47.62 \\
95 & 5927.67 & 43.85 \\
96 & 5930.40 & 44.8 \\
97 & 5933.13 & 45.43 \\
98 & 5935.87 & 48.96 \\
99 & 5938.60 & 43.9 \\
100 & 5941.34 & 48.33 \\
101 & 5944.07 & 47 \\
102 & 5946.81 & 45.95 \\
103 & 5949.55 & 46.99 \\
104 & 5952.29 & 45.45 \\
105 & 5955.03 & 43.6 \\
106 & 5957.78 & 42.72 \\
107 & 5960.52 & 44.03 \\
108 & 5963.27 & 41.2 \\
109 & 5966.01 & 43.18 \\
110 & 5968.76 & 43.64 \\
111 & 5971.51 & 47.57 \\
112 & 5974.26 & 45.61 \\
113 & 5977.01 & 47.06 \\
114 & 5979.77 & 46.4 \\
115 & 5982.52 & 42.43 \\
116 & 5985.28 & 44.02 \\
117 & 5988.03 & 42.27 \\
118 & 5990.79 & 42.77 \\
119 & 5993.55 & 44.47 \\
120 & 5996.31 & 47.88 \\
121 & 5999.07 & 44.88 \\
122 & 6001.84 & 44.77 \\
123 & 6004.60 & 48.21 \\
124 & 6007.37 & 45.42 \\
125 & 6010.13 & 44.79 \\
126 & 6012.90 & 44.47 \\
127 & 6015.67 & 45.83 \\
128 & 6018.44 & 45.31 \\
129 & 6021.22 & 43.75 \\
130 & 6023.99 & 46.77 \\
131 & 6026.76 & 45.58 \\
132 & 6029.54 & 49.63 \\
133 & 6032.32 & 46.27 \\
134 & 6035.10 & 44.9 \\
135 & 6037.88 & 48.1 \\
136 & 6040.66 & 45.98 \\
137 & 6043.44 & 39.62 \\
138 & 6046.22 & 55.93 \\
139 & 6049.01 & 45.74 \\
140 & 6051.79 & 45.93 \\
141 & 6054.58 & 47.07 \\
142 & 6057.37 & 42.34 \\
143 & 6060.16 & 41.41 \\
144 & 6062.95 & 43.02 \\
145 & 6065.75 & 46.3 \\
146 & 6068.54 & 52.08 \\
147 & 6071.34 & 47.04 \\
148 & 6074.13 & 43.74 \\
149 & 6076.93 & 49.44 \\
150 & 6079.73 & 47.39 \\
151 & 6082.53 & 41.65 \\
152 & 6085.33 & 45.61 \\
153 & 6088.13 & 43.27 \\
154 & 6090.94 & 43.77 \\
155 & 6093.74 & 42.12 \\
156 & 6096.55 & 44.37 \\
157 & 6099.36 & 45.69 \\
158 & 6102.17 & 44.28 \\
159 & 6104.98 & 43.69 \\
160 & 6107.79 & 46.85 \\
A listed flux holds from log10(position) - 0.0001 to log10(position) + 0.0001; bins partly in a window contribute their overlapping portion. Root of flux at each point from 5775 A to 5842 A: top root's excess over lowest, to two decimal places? 0.62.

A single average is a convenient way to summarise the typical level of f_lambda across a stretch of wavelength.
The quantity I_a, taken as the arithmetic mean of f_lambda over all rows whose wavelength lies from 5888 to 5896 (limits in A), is 37.5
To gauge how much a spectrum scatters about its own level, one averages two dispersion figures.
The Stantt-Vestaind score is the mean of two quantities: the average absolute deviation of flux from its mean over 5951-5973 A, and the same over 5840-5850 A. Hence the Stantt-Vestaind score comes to 2.0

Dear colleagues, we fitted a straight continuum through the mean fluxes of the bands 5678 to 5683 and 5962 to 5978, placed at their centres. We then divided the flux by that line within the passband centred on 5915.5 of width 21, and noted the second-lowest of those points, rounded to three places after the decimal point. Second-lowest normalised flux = 0.927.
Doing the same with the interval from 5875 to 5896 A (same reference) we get 0.832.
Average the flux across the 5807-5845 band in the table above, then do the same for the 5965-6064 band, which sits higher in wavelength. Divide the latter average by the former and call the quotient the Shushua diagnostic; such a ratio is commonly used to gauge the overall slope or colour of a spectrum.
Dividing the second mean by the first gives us 0.99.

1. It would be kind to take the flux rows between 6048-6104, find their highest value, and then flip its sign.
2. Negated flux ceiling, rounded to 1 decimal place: -52.1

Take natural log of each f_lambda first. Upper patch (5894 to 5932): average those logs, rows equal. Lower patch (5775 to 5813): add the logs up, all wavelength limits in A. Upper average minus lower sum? -49.8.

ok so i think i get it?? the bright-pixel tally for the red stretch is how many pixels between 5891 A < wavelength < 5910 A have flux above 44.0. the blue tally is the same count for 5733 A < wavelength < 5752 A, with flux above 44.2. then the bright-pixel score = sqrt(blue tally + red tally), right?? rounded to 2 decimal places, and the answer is 2.83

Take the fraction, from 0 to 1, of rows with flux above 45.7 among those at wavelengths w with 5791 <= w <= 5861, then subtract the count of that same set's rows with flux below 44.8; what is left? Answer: -8.5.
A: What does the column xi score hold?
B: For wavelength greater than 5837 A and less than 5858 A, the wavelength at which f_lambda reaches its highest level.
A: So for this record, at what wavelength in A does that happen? 5843.65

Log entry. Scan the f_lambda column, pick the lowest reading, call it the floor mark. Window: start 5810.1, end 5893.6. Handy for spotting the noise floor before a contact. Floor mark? 34.64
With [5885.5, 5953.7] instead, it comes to 34.64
